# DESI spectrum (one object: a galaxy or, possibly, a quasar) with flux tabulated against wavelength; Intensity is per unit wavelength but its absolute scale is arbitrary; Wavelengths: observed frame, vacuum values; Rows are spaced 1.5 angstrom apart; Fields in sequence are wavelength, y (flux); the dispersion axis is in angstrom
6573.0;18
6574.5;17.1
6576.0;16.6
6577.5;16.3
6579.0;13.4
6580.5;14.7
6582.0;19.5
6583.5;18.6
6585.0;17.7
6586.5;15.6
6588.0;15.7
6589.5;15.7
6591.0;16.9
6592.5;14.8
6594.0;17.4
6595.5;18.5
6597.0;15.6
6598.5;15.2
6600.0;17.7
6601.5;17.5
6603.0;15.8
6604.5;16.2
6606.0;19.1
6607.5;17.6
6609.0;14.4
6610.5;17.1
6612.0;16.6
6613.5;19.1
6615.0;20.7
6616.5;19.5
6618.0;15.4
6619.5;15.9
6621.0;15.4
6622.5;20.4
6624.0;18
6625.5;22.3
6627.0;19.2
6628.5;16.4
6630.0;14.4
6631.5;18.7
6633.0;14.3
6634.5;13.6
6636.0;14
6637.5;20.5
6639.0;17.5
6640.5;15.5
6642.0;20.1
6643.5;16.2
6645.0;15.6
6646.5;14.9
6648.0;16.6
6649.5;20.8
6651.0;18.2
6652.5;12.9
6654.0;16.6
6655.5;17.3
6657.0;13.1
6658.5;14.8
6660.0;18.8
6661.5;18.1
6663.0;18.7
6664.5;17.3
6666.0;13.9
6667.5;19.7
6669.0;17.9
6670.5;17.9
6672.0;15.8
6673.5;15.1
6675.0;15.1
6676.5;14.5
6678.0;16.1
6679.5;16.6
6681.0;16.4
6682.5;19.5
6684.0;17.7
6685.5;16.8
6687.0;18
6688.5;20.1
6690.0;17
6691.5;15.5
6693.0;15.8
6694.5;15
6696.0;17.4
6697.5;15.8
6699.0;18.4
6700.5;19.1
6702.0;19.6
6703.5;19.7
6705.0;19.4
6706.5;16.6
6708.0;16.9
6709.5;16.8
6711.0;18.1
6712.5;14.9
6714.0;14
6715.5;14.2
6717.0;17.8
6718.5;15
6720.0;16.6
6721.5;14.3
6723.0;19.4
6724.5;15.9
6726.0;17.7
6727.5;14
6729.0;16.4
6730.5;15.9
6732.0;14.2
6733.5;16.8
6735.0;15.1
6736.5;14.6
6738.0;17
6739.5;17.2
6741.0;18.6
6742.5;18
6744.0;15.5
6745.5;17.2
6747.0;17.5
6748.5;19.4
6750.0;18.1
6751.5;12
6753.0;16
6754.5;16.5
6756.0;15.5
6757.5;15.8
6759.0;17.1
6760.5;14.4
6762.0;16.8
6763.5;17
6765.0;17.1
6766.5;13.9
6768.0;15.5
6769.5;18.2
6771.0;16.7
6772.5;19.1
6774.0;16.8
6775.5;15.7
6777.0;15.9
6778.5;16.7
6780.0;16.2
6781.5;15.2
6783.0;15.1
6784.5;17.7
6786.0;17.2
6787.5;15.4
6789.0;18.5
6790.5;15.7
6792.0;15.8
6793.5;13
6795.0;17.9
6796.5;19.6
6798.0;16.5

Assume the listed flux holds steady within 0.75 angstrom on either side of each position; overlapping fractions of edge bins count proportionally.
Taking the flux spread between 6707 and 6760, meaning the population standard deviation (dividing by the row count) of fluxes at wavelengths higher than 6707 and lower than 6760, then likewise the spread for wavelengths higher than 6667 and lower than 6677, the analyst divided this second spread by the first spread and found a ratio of 1.1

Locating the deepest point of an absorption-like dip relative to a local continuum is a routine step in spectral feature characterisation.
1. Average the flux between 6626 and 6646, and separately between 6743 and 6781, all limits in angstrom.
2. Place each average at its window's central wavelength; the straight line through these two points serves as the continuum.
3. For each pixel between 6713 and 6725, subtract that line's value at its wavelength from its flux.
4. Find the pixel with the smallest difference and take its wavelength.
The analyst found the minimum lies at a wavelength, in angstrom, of 6714.0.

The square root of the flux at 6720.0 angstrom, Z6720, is 4.1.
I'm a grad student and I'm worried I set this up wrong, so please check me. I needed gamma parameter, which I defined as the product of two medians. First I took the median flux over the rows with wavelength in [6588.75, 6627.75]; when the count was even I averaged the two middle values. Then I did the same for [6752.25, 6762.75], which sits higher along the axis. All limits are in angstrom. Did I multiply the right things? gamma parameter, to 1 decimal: 276.0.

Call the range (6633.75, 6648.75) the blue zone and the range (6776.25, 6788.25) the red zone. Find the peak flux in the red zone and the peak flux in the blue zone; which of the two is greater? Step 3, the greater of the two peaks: 20.5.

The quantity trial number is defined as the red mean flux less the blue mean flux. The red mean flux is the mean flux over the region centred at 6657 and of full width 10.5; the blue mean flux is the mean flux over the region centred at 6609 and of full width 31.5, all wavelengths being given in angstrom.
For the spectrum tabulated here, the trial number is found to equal -1.3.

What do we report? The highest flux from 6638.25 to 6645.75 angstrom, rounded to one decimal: 20.1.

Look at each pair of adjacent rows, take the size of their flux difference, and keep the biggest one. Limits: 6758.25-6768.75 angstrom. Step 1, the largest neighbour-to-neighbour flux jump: 3.2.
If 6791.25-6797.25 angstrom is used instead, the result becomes 4.9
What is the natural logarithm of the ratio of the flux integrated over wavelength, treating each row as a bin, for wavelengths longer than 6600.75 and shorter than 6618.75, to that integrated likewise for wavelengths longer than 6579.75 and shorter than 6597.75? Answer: 0.041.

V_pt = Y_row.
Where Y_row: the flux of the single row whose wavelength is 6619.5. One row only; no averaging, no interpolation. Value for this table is 15.9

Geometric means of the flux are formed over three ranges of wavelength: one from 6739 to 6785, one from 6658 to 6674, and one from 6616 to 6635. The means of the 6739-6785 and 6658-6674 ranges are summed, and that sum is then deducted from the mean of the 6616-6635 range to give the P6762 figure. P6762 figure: -16.4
